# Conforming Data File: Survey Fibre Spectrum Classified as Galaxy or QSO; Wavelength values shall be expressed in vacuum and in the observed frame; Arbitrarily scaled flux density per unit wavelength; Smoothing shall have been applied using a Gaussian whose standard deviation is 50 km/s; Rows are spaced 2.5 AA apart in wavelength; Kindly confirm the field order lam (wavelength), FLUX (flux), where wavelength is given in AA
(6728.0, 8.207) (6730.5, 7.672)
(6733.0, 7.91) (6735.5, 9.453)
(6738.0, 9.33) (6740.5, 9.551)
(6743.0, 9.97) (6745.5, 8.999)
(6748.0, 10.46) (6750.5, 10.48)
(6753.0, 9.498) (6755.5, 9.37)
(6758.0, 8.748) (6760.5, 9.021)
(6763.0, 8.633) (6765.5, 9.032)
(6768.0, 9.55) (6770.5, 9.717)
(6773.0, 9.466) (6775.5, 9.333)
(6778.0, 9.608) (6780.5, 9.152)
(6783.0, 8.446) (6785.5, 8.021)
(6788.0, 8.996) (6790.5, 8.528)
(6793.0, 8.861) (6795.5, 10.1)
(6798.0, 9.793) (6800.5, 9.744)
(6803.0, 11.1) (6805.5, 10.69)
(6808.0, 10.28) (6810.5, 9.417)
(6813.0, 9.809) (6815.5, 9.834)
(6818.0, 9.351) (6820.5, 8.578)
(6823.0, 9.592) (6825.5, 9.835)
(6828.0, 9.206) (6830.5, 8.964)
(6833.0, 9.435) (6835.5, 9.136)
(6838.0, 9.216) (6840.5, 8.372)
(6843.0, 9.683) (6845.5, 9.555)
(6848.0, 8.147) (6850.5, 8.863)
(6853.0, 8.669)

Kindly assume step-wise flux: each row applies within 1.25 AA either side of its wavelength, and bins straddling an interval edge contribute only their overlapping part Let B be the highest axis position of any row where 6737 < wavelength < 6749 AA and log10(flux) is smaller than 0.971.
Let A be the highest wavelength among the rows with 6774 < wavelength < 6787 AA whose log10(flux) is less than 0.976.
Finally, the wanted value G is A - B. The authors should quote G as 40.0 AA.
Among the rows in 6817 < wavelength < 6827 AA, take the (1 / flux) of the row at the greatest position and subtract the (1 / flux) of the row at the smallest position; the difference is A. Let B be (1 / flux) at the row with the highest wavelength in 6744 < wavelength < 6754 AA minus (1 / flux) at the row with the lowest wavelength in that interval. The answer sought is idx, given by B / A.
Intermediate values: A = -0.0053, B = -0.006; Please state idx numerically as 1.1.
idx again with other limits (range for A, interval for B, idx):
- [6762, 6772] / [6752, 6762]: -0.4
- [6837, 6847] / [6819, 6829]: 2.1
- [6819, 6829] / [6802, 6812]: -2.0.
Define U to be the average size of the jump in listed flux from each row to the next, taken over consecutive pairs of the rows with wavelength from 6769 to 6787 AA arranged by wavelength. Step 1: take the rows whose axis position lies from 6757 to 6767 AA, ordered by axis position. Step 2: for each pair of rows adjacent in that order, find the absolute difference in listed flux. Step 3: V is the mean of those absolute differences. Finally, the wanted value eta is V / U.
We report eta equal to 0.9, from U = 0.37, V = 0.4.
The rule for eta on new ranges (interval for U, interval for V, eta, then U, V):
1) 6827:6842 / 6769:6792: 1.2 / 0.39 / 0.5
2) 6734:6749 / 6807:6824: 0.9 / 0.64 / 0.6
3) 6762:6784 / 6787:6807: 1.6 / 0.36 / 0.6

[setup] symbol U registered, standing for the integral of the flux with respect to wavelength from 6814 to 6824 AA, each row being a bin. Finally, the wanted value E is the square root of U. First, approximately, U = 93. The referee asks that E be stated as 9.7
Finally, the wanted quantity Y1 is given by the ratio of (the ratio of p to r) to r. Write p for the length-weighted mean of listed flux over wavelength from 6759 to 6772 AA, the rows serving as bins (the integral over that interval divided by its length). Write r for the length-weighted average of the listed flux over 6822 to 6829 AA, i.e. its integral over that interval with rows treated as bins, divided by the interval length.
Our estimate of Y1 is 0.101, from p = 9.2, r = 9.55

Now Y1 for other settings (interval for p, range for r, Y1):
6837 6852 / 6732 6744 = 0.105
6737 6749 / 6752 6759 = 0.114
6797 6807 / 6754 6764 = 0.129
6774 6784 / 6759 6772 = 0.109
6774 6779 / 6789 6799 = 0.109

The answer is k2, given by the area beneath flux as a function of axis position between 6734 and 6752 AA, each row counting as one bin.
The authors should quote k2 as 175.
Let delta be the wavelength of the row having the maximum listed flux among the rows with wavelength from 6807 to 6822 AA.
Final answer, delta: 6808.0 AA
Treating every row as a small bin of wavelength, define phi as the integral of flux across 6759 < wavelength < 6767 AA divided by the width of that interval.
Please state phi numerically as 8.9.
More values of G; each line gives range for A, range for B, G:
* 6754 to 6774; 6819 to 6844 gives -75.0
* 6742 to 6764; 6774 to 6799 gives -30.0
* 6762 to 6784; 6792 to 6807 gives -10.0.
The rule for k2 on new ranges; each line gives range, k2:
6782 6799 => 152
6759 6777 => 166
